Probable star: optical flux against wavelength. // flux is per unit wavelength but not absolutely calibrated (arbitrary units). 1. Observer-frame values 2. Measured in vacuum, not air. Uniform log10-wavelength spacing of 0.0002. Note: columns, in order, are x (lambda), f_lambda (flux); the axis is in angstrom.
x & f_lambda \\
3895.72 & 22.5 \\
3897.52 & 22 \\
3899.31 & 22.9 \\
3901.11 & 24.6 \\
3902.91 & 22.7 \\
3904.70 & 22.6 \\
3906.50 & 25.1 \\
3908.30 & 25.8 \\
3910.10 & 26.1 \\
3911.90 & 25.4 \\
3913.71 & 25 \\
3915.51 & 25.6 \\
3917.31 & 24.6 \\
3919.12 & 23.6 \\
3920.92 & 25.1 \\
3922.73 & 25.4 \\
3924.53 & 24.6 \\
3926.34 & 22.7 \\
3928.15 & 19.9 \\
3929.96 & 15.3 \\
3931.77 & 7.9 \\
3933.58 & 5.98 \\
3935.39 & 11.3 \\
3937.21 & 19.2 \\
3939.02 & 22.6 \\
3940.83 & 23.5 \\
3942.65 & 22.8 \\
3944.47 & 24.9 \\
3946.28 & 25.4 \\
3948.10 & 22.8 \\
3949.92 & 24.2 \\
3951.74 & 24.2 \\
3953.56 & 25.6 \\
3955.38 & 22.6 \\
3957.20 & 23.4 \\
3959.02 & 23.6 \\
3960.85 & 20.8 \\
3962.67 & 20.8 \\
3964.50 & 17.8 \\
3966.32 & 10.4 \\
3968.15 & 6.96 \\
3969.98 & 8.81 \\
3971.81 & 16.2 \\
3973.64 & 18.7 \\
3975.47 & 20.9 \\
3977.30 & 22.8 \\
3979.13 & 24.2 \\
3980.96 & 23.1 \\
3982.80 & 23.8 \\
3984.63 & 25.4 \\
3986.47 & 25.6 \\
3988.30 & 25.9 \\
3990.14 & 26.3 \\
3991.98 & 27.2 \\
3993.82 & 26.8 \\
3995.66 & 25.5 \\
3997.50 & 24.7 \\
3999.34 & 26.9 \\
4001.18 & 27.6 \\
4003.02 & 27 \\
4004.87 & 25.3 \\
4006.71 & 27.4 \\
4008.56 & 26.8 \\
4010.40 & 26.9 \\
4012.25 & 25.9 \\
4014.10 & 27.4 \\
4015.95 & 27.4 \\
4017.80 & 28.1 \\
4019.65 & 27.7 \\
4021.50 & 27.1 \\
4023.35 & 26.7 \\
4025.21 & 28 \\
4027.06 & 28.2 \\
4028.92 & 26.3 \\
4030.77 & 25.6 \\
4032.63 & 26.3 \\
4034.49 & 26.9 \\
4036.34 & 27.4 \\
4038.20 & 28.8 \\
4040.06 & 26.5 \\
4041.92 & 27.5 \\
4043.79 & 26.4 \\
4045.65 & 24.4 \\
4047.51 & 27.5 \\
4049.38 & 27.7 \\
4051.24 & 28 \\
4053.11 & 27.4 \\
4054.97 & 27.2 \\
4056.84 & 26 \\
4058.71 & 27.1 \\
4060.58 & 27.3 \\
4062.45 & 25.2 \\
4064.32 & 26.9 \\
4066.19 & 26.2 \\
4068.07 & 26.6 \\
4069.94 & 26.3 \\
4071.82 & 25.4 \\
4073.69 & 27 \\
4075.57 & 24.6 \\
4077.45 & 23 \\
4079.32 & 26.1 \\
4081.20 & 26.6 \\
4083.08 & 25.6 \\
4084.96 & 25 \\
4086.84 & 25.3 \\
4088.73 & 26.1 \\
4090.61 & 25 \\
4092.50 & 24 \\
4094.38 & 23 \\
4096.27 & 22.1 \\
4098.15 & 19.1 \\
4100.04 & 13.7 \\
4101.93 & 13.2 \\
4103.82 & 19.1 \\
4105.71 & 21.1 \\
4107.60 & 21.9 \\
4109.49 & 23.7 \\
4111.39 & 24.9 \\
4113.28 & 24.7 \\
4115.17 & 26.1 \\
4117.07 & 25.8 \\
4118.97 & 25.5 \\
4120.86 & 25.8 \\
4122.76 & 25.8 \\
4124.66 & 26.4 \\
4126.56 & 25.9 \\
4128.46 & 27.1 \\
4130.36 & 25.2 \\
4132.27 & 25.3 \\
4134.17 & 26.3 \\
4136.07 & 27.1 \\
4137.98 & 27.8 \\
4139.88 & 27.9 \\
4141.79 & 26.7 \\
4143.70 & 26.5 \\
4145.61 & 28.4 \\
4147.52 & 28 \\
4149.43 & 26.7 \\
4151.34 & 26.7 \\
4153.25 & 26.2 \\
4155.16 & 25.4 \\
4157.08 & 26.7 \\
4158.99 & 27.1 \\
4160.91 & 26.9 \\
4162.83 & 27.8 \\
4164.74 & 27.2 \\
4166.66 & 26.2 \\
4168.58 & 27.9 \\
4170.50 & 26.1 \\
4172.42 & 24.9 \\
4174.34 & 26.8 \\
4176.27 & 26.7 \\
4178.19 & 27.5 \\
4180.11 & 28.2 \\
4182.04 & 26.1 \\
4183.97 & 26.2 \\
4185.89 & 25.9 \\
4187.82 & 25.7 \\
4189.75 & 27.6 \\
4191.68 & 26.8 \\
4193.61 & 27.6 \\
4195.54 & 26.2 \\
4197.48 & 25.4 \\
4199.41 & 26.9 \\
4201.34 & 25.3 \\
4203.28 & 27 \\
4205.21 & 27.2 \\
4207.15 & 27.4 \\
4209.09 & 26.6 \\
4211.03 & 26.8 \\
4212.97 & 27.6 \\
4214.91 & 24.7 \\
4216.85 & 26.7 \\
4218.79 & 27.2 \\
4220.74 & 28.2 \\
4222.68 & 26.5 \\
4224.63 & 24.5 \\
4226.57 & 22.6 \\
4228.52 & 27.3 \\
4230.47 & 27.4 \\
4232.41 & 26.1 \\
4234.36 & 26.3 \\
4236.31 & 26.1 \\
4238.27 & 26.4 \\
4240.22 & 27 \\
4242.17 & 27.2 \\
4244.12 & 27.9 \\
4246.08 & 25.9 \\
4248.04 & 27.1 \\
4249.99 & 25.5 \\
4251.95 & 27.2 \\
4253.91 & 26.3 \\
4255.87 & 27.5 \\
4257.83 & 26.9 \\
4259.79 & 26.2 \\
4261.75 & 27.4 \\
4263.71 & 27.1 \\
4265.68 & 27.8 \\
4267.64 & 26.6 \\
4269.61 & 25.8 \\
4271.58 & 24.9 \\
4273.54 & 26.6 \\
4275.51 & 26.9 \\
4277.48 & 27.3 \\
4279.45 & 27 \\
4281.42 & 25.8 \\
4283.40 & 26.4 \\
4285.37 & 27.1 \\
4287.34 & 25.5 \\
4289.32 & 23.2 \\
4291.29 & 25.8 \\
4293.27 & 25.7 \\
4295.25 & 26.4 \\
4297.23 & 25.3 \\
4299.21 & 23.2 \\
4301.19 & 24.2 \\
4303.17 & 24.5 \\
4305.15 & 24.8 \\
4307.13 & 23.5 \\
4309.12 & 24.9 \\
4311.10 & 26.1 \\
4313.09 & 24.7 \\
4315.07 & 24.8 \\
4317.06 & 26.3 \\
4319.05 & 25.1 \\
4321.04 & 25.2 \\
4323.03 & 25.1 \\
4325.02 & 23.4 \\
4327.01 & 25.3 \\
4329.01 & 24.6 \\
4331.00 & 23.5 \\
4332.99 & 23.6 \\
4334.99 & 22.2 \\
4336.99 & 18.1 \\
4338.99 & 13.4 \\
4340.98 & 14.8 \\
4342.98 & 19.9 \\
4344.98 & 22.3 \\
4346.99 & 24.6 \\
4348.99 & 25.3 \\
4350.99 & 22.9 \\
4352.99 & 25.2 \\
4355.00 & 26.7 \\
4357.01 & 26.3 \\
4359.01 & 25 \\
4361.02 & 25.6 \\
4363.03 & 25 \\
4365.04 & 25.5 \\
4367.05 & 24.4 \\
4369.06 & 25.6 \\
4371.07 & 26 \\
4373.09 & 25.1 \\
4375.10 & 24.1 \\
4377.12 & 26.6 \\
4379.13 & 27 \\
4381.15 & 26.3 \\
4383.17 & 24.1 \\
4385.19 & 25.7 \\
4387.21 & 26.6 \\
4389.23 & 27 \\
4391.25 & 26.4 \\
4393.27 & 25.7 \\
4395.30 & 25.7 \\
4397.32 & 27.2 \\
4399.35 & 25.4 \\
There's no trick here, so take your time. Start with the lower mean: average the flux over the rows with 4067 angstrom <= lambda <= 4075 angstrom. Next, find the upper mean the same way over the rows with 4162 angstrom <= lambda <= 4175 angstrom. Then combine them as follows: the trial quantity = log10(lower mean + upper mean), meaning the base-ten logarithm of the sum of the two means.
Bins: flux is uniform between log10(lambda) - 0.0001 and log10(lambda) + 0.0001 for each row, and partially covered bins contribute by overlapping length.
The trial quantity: 1.724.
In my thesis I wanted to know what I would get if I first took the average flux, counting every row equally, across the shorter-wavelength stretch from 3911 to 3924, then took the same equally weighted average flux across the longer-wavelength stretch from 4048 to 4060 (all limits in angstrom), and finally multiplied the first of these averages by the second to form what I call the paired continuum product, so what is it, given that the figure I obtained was 680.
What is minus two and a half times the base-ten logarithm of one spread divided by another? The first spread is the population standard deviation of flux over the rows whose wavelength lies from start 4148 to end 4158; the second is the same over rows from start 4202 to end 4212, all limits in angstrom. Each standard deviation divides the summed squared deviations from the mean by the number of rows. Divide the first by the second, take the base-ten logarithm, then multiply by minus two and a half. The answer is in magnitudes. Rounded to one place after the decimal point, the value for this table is -0.6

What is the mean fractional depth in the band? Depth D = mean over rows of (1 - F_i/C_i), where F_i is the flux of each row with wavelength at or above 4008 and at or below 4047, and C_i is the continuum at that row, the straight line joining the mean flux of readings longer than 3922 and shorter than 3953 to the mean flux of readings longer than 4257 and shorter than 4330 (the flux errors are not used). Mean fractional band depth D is -0.25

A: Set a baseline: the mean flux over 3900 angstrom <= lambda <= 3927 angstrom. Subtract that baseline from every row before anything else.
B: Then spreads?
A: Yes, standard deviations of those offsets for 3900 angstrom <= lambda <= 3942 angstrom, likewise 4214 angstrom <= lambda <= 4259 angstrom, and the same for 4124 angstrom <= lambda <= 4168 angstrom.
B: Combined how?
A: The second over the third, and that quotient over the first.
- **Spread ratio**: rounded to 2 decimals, 0.25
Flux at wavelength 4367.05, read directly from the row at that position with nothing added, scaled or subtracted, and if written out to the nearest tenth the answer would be 24.4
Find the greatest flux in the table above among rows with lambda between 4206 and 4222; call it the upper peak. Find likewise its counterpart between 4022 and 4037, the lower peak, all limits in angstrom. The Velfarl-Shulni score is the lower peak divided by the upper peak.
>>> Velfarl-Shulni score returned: 1.00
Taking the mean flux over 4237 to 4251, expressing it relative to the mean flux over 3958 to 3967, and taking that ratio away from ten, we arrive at 8.6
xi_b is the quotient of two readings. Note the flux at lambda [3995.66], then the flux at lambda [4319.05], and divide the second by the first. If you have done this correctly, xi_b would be 0.98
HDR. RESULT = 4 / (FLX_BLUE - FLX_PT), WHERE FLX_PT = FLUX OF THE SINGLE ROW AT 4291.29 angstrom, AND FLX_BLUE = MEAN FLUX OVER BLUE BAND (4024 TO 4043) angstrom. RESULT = 3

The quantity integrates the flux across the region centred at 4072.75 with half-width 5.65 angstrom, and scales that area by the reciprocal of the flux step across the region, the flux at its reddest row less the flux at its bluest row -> -80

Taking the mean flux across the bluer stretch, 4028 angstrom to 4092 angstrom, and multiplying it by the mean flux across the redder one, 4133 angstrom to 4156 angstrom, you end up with 710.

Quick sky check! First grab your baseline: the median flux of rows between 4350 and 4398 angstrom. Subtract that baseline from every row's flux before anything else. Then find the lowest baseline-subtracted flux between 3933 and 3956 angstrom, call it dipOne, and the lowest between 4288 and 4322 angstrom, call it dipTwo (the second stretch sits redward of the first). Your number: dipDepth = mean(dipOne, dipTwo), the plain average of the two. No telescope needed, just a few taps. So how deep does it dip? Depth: -11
